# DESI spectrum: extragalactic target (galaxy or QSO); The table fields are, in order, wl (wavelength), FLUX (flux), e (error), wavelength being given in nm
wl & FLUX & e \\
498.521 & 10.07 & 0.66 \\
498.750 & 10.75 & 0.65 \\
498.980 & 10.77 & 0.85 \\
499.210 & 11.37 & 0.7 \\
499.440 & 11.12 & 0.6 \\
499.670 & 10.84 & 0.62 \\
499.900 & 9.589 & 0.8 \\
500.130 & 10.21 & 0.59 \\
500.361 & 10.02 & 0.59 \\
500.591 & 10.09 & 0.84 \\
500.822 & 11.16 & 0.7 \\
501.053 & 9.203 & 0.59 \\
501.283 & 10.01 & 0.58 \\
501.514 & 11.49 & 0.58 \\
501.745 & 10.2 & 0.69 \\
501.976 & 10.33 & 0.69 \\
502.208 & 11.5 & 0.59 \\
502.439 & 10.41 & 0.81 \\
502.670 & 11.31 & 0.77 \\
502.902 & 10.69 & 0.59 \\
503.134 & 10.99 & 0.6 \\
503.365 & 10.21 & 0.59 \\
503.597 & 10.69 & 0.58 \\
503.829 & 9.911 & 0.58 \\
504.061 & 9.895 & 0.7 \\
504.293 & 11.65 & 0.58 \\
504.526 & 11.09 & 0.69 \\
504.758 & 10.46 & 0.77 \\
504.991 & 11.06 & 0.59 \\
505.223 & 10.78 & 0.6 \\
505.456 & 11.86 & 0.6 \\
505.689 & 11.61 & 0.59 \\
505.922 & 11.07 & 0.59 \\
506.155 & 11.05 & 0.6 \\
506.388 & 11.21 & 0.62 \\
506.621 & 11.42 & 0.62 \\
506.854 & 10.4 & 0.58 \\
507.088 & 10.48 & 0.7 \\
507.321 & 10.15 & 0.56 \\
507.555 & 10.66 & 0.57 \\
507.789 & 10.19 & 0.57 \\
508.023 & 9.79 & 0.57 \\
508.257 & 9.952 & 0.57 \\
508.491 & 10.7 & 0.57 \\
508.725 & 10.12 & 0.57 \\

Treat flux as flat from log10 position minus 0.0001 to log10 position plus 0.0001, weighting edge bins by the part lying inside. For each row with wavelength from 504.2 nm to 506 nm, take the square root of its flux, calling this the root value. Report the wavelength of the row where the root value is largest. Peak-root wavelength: 505.456 nm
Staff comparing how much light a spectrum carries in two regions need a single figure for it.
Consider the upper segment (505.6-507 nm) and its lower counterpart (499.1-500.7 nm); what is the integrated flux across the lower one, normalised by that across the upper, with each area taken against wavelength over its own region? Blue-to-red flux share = 1.1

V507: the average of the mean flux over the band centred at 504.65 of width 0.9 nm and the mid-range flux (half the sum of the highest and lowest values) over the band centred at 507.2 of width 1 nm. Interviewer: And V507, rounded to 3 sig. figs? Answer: 10.7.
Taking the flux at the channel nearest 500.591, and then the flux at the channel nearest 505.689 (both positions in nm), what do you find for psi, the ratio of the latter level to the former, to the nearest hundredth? 1.15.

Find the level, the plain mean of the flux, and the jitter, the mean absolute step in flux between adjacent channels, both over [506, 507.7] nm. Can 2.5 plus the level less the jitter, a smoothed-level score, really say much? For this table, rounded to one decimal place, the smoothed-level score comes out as 12.9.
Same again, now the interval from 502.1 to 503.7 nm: 12.6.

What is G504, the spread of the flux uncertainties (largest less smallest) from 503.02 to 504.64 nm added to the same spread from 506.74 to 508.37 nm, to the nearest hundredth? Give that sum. 0.26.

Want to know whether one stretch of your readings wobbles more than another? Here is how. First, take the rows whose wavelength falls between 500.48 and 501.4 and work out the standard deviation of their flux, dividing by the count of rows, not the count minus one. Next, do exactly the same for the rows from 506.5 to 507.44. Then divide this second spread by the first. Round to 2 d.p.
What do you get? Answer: 0.69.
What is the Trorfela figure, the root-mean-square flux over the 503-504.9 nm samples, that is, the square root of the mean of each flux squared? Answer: 10.6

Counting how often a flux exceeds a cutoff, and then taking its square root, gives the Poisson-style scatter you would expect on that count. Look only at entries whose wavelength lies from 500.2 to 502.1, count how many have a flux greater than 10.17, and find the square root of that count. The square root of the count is 2.00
